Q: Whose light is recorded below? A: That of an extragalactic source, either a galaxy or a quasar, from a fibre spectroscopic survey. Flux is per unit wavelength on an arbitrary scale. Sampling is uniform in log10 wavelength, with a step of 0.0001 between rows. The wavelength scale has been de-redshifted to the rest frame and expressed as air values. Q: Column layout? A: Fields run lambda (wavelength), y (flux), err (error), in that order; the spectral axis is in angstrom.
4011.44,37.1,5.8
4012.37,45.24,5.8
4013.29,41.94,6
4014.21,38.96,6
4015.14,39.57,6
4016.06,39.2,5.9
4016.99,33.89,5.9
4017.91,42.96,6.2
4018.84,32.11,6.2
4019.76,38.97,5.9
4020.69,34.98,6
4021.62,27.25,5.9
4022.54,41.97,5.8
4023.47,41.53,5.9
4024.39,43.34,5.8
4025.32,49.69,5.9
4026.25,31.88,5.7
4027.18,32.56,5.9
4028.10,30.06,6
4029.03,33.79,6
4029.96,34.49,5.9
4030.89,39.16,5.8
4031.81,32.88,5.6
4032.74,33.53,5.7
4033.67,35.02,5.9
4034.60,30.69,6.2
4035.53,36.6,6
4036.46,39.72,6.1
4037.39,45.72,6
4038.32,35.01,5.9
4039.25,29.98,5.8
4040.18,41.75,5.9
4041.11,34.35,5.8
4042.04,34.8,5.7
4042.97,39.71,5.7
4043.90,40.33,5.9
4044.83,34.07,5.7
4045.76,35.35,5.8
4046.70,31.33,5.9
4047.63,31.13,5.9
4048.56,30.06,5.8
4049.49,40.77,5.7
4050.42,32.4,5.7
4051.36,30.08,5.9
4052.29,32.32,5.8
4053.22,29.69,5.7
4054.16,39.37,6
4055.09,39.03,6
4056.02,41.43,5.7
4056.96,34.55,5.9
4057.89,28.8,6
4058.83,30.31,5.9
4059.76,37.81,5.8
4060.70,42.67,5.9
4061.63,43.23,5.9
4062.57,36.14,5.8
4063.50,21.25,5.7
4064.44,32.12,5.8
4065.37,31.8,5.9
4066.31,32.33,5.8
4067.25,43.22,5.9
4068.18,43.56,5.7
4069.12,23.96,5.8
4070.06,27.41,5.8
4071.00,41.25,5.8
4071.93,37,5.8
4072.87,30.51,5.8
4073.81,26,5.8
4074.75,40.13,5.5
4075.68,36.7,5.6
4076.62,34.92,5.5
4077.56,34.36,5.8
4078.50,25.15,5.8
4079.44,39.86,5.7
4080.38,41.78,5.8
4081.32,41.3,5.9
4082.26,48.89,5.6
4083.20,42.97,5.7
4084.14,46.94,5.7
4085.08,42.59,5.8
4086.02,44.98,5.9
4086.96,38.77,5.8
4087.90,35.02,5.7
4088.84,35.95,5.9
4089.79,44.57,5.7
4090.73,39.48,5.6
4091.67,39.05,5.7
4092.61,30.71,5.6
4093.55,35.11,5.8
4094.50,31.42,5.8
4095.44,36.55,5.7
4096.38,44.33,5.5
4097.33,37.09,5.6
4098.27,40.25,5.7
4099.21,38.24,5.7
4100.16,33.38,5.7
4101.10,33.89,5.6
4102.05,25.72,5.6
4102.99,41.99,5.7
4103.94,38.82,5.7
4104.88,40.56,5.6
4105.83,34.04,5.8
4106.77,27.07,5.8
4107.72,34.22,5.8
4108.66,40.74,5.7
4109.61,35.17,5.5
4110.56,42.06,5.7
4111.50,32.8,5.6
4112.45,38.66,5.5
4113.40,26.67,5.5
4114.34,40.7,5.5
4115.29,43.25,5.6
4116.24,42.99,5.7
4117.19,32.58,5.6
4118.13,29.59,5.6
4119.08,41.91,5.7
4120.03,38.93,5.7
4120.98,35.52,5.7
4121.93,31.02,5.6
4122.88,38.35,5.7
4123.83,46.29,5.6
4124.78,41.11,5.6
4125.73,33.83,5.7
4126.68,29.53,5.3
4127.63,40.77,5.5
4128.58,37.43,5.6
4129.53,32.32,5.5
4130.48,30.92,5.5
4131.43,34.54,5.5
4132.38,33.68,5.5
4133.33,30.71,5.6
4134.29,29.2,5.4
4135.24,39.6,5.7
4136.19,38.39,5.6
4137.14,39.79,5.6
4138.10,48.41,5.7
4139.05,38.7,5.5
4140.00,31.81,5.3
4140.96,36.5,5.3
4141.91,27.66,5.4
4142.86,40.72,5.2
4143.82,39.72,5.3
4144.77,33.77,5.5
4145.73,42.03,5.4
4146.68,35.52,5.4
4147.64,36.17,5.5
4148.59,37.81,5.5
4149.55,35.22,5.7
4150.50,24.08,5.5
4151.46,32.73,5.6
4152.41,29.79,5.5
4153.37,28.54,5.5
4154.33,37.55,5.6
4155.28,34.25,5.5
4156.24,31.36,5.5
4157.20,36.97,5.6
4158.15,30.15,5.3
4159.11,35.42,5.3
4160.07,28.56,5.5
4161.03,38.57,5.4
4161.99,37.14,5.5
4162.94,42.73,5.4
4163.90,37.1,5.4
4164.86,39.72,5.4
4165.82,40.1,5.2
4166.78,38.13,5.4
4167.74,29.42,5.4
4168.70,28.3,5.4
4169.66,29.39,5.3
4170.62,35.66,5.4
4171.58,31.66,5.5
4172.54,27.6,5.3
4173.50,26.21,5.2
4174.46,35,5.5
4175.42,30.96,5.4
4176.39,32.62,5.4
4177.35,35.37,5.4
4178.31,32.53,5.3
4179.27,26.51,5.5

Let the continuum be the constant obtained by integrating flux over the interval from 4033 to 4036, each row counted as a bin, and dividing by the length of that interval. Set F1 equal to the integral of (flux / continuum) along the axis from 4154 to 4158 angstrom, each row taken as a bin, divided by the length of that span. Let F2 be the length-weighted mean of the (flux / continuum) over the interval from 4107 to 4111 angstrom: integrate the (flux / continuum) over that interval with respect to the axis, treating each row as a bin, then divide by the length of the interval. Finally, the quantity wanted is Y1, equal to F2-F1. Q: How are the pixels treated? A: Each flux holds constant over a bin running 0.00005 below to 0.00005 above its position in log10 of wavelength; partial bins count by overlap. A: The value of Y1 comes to 0.08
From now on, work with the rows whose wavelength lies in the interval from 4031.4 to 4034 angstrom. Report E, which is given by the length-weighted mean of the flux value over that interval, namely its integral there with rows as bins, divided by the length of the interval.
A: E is 33.7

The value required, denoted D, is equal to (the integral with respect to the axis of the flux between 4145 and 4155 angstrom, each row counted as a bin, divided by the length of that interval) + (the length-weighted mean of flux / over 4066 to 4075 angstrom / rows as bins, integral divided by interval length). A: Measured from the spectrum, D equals 68.4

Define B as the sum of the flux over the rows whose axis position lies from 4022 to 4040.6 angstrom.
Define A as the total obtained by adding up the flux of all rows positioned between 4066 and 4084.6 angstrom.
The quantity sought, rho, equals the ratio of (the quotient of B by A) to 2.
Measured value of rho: 0.50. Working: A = 738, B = 739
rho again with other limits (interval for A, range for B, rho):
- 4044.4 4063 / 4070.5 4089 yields 0.55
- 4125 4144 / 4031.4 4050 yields 0.50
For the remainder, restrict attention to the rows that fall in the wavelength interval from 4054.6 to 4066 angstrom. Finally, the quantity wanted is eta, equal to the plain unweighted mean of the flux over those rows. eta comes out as 34.9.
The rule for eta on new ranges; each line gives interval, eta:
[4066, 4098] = 37.5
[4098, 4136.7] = 36.0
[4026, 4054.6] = 34.8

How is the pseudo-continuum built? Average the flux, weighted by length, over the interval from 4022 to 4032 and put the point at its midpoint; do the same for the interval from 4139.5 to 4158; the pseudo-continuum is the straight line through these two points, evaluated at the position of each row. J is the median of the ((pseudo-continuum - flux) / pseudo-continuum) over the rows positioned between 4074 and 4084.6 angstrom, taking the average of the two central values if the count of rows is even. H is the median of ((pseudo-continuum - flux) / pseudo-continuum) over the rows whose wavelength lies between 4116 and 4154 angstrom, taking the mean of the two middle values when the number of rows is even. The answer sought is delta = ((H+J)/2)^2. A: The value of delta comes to 0.005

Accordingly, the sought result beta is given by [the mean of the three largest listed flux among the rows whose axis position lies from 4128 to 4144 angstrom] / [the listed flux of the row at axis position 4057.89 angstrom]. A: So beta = 1.49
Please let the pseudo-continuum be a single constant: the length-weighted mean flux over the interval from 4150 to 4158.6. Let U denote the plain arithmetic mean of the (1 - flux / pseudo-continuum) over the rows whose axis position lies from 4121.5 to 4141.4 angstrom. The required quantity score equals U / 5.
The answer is -0.029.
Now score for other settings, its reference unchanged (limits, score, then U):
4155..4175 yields -0.014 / -0.070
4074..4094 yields -0.046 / -0.228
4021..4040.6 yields -0.030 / -0.149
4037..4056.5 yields -0.024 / -0.122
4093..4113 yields -0.029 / -0.143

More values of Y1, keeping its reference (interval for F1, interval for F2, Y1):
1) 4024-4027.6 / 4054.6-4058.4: -0.10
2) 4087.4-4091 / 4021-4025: 0.00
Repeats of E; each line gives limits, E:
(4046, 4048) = 31.6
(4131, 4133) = 33.9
